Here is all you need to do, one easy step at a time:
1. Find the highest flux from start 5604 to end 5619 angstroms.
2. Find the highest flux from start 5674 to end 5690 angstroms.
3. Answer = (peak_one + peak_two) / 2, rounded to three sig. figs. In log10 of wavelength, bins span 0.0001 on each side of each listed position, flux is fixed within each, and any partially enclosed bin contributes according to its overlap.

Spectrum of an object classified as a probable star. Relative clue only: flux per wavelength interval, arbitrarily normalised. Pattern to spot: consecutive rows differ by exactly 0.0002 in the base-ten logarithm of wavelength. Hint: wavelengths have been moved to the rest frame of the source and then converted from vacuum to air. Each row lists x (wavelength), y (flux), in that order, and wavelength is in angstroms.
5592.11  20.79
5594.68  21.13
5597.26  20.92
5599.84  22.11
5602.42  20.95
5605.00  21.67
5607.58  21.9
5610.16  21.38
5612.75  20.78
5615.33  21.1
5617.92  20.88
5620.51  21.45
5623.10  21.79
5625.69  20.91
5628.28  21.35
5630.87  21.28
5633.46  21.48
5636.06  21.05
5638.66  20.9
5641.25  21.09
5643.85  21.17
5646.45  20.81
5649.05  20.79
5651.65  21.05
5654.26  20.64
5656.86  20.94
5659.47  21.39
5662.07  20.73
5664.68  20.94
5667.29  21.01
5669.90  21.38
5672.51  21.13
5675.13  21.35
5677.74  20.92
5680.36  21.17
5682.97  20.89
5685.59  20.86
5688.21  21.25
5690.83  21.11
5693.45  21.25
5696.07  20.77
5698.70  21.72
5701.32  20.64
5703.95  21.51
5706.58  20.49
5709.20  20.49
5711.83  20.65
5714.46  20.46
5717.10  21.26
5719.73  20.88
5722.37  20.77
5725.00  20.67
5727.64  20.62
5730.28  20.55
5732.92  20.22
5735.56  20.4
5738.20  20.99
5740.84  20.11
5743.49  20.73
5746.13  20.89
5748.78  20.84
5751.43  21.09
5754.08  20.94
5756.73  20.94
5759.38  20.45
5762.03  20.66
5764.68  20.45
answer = 21.6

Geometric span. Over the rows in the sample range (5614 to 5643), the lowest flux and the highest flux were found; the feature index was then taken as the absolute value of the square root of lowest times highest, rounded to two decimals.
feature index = 21.33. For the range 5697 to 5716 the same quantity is 21.08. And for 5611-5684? 21.21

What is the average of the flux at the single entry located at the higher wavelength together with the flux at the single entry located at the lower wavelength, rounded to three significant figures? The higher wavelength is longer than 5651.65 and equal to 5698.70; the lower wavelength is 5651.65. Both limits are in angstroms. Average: 21.4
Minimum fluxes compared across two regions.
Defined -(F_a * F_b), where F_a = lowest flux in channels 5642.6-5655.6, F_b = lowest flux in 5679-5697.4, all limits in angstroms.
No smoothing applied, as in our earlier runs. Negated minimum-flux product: -429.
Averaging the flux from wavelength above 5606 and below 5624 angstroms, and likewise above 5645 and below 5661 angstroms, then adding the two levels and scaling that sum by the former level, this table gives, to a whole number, 901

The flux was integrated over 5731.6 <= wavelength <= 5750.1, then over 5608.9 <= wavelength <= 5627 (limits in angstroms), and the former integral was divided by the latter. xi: 0.994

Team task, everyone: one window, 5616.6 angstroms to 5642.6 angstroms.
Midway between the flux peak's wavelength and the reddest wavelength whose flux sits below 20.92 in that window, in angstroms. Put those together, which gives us 5630.9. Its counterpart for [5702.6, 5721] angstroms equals 5711.8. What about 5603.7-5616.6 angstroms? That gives 5610.2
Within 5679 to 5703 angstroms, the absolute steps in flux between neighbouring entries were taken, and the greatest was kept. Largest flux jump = 1.1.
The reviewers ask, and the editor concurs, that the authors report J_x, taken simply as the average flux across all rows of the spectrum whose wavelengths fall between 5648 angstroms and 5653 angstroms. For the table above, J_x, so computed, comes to 20.9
